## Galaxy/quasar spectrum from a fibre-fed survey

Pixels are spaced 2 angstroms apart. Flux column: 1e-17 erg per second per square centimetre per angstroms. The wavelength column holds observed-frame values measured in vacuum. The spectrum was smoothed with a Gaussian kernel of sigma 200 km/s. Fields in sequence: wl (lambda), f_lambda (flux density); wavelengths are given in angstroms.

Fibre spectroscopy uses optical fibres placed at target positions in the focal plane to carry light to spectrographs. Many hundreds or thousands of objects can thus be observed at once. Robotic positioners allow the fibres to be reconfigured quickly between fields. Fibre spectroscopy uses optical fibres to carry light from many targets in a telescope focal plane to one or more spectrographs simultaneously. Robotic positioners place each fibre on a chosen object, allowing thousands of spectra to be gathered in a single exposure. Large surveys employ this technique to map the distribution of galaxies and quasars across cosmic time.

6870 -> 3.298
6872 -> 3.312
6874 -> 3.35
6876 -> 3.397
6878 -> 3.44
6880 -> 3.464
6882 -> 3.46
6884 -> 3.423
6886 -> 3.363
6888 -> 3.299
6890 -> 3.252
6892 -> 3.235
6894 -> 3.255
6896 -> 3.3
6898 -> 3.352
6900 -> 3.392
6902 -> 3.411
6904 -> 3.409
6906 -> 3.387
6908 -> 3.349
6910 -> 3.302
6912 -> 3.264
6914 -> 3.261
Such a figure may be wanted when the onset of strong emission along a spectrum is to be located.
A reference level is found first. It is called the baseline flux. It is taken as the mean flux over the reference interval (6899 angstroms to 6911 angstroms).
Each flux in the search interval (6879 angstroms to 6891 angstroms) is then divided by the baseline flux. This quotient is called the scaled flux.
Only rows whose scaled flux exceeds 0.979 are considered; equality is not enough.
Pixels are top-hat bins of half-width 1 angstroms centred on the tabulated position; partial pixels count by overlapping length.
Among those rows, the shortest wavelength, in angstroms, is 6880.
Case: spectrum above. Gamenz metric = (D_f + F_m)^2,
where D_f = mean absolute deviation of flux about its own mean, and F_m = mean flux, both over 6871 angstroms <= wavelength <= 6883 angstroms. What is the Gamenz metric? 11.9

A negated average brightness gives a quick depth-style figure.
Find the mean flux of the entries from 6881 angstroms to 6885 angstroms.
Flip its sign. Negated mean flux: -3.44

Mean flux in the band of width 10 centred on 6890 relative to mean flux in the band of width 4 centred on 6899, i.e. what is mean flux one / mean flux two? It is 0.97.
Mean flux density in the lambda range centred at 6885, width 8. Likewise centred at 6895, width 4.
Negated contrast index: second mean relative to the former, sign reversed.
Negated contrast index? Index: -0.97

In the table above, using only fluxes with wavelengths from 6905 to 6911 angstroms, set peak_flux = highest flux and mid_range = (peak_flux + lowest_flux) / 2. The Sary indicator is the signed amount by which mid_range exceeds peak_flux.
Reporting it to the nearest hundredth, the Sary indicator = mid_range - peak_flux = -0.04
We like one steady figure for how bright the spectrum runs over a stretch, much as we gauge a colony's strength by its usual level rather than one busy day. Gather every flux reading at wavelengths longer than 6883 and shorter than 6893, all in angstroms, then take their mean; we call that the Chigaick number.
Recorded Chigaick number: 3.31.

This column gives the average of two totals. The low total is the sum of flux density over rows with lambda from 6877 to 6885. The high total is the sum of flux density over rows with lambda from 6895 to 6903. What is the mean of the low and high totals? 13.6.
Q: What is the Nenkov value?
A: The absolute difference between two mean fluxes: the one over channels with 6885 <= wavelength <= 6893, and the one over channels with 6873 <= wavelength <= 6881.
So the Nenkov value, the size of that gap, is 0.13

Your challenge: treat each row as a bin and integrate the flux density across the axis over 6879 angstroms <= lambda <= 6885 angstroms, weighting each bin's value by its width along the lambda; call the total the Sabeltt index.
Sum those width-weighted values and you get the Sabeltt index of 20.7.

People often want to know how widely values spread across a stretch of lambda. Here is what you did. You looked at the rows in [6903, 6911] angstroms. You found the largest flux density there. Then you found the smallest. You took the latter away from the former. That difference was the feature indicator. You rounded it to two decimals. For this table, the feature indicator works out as 0.11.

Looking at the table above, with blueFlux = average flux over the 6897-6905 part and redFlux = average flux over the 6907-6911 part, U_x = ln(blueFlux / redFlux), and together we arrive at 0.02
